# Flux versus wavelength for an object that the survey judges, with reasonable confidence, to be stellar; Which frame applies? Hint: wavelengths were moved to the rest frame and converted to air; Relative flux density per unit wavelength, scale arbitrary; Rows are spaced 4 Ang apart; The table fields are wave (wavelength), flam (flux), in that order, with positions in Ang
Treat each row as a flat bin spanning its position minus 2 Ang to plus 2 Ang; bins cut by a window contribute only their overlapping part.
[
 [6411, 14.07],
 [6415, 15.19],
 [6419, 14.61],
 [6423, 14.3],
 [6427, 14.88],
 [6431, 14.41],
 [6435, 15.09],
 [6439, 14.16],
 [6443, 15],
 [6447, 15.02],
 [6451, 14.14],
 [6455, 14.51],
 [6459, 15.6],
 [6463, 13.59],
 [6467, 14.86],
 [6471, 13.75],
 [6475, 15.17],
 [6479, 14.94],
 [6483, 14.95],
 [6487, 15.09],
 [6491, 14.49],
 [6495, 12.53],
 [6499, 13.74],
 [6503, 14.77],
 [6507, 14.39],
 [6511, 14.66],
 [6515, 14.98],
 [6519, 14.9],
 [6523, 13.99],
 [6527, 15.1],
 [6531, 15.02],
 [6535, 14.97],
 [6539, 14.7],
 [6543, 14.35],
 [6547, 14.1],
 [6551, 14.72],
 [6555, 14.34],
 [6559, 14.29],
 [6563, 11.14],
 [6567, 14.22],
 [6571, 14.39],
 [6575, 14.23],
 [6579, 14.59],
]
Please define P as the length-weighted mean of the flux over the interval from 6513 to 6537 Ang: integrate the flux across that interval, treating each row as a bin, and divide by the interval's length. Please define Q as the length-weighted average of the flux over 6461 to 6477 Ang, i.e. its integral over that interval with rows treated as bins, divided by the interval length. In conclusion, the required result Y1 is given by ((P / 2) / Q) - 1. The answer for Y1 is -0.48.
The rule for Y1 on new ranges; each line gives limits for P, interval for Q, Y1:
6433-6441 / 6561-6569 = -0.42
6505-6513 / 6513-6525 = -0.50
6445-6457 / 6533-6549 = -0.50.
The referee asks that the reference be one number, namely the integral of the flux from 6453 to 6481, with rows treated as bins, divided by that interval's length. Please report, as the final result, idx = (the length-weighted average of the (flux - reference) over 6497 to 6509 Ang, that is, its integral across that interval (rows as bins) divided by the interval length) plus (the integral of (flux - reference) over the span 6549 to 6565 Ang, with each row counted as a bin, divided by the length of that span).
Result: -1.3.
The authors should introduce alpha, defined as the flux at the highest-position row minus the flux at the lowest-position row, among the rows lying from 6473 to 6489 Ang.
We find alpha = -0.1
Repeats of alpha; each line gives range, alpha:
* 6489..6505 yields 0.3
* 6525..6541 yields -0.4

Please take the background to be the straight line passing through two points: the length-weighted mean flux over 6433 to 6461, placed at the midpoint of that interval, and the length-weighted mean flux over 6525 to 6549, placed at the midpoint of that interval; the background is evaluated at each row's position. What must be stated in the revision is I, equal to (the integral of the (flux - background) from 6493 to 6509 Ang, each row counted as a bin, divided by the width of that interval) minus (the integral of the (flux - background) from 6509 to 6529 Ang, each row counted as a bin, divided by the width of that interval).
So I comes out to -0.9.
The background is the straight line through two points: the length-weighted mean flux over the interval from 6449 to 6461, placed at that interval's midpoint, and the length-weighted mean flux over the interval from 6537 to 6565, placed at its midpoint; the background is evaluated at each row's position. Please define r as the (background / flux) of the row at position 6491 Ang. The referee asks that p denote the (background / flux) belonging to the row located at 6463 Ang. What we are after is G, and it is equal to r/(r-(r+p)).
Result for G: -0.92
